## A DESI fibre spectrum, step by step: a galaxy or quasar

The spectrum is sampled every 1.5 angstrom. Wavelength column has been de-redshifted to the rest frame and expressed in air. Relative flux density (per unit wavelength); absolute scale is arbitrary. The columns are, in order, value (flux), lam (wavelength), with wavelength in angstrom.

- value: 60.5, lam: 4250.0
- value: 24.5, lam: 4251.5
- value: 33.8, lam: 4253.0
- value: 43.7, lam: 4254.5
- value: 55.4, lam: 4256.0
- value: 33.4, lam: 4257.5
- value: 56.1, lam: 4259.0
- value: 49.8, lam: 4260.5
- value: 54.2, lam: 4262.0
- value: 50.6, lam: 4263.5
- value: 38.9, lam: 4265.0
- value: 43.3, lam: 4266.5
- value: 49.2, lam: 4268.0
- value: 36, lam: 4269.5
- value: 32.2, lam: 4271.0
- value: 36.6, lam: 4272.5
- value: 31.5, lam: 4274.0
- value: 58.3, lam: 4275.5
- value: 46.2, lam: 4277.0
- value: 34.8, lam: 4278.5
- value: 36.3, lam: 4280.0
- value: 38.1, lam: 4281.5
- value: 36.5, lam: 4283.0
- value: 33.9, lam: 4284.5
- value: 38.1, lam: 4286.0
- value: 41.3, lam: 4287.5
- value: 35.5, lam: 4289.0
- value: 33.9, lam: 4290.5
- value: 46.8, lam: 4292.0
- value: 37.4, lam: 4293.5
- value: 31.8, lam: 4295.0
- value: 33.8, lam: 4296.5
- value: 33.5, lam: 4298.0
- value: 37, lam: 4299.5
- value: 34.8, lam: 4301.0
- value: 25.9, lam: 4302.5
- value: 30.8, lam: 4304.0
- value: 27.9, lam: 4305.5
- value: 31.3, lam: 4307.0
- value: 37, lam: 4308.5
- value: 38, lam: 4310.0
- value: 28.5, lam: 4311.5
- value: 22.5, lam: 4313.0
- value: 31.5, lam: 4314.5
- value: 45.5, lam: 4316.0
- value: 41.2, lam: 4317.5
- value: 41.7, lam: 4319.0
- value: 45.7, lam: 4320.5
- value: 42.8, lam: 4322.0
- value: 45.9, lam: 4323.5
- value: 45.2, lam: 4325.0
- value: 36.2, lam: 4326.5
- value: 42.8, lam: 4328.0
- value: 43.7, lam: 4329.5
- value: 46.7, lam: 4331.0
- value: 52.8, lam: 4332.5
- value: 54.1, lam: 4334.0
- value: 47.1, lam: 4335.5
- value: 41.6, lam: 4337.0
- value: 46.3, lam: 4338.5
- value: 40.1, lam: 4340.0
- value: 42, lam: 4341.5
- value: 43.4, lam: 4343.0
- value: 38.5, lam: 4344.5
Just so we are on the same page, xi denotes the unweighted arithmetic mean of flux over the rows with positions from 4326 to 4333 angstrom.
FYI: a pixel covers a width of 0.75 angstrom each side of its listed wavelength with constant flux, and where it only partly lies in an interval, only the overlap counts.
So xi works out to 44.4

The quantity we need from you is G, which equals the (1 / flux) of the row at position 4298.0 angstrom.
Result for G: 0.030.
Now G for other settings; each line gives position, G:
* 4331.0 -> 0.021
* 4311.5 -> 0.035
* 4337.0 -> 0.024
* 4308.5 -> 0.027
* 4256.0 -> 0.018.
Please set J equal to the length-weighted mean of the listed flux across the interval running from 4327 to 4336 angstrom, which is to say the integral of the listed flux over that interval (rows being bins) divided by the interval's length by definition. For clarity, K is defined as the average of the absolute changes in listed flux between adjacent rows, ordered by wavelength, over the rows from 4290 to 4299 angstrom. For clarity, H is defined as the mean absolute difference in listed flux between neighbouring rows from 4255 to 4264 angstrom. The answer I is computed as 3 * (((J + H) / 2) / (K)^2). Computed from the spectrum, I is 2.4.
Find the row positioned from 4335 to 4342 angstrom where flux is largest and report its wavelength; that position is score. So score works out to 4335.5 angstrom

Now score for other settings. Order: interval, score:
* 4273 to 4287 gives 4275.5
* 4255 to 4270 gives 4259.0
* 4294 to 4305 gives 4299.5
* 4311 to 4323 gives 4320.5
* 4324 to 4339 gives 4334.0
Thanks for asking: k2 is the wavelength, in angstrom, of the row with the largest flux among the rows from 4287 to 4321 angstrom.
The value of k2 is 4292.0 angstrom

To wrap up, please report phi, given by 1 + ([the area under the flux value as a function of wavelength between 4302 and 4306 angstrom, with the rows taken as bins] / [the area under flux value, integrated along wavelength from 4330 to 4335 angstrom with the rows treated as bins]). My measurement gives 1.45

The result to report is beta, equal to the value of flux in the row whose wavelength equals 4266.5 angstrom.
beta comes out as 43.3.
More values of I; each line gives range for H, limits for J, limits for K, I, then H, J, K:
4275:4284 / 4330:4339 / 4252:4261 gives 0.4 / 6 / 48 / 14.5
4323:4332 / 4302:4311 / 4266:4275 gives 1.3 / 4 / 32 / 6.5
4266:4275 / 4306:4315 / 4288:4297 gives 1.4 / 6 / 31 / 6.3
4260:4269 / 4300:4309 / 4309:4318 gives 0.8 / 6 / 31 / 8.6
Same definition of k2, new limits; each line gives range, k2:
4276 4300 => 4292.0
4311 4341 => 4334.0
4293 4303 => 4293.5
